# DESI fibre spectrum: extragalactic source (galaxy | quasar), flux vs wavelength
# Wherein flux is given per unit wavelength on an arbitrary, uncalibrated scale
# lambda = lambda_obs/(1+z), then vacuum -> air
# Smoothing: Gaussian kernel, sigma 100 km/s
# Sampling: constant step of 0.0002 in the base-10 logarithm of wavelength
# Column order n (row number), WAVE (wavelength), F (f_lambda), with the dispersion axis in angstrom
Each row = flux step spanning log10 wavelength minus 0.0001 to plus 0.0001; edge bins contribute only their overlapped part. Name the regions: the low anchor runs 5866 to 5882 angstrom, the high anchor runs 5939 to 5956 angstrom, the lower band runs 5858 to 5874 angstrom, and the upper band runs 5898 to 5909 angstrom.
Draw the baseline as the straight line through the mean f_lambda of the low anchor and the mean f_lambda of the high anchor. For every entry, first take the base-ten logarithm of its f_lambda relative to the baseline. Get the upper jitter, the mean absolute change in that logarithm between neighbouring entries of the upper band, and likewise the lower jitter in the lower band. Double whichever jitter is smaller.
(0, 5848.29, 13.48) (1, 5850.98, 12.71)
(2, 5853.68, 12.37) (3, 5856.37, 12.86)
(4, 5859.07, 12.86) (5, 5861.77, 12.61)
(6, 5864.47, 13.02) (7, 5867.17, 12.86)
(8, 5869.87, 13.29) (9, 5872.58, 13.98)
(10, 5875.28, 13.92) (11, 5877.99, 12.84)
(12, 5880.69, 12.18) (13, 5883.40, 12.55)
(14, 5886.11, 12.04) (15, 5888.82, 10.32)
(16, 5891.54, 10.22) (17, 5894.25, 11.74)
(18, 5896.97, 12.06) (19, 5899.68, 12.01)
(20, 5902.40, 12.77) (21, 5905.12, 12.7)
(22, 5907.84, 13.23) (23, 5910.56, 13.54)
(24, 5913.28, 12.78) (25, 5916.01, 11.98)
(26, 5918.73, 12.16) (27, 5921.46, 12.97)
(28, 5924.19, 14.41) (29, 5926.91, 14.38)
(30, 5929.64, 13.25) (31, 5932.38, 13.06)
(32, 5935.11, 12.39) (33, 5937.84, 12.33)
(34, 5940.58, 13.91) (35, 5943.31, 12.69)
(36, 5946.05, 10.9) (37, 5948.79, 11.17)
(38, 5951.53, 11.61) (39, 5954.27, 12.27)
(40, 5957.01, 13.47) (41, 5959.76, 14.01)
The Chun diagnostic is 0.026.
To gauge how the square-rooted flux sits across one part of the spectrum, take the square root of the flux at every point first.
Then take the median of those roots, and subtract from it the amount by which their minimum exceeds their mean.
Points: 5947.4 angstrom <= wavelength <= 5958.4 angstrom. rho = 3.59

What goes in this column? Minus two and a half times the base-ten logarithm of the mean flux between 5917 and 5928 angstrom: -2.82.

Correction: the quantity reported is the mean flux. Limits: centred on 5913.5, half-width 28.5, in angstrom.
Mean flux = 12.6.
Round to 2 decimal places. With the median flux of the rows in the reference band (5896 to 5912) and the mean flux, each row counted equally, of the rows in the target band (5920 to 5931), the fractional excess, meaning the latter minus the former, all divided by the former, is 0.08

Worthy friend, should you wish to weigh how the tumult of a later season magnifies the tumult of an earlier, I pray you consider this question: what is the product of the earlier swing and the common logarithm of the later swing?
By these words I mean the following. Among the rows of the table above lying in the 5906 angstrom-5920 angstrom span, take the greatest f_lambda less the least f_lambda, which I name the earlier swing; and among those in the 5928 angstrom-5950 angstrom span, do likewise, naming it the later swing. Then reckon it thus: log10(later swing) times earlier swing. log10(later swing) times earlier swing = 0.75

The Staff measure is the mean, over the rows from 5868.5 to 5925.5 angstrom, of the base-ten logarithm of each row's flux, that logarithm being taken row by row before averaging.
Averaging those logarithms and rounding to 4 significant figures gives 1.097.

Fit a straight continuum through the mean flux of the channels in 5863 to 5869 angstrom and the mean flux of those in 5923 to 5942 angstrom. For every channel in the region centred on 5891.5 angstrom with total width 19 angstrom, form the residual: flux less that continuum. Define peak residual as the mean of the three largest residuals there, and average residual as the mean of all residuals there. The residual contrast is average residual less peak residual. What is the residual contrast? -0.67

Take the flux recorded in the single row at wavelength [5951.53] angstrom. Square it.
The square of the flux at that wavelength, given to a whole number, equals 135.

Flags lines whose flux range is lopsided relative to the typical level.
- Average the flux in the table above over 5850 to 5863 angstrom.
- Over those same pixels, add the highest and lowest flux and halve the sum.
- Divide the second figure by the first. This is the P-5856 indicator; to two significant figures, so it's 0.99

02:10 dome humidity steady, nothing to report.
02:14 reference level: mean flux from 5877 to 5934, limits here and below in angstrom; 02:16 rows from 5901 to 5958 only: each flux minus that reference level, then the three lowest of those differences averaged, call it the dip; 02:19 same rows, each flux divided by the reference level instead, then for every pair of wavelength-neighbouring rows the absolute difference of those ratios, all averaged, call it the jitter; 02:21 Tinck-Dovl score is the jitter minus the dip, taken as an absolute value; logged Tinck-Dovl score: 1.4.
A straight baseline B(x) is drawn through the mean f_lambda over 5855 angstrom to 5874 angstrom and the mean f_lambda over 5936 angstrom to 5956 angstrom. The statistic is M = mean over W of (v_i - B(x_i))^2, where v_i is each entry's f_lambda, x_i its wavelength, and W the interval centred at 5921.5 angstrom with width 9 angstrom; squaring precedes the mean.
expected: 1.5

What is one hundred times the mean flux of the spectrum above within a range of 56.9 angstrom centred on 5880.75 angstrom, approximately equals 1250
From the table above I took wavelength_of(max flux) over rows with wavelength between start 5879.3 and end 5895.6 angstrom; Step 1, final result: 5883.40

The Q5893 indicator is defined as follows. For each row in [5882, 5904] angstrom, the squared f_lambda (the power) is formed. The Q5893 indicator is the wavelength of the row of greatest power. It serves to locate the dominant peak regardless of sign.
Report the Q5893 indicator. 5902.40 angstrom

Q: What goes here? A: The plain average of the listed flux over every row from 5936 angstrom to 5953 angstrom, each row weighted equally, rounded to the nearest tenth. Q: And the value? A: 12.1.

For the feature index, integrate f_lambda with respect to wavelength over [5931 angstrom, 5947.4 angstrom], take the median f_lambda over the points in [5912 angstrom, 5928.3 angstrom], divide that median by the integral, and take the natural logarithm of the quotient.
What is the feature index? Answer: -2.77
